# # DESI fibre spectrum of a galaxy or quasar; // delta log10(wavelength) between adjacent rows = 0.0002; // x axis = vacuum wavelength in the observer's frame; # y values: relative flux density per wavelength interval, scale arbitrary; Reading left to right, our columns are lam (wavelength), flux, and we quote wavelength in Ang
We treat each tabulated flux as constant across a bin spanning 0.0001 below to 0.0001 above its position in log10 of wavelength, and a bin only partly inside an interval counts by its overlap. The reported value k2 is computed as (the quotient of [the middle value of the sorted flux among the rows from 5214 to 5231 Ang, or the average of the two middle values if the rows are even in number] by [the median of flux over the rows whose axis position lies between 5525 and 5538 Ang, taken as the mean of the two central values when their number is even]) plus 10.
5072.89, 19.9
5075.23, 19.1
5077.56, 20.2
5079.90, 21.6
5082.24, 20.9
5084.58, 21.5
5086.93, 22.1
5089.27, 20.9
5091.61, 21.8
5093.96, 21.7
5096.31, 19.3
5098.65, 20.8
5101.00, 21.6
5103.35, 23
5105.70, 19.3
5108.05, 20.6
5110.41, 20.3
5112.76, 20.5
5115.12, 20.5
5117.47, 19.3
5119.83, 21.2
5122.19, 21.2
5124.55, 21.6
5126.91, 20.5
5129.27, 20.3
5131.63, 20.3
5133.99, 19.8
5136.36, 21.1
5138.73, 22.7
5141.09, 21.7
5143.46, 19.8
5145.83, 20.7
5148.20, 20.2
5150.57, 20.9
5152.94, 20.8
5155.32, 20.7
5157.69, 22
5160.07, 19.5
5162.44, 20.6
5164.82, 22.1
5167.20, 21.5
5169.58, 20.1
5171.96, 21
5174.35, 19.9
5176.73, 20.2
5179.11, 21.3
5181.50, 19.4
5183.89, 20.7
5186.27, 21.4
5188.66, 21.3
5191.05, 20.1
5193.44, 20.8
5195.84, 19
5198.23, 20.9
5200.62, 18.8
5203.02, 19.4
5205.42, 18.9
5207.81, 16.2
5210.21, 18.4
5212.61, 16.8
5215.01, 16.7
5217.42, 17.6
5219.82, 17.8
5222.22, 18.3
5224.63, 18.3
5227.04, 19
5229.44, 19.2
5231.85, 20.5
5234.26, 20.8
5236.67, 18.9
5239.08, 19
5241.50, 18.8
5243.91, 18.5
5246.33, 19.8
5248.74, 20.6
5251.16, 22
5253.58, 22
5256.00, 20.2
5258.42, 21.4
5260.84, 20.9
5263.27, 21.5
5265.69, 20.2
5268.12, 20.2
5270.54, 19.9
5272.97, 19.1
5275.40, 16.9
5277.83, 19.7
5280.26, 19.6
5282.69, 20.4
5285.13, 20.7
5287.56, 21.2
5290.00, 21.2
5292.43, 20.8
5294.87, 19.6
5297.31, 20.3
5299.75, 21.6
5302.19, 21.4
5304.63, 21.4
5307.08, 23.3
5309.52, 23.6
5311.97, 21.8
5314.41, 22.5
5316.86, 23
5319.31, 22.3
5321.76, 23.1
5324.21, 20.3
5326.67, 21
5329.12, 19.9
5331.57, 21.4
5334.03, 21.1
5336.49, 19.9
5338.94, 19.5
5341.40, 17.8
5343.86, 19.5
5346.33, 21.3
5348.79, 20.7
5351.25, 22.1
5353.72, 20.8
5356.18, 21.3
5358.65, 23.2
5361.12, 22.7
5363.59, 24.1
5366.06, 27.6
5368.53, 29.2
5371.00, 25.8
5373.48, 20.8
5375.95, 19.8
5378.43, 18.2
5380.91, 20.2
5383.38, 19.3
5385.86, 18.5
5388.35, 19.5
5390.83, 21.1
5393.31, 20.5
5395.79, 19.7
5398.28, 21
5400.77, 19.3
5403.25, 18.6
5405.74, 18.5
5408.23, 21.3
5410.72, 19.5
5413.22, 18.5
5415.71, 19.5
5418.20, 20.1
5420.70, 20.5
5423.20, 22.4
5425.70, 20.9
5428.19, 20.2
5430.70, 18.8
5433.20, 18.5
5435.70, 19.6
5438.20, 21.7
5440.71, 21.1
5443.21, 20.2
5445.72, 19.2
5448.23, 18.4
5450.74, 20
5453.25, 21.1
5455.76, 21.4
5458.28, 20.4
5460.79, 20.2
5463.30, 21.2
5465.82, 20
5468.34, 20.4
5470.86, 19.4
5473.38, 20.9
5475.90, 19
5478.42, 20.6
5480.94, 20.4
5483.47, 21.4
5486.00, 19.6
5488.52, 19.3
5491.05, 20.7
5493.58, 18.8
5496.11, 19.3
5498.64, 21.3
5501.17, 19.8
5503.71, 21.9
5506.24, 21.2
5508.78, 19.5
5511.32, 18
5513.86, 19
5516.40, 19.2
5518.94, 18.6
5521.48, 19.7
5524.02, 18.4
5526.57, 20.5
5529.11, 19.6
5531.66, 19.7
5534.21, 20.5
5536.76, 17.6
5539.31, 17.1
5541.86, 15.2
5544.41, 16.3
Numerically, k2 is 10.9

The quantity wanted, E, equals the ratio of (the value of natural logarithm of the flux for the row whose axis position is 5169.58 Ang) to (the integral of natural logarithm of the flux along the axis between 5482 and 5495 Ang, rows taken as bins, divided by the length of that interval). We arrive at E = 1.00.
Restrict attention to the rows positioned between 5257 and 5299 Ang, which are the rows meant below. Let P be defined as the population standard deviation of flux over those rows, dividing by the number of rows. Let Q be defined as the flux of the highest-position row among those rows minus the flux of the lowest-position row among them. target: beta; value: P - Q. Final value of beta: 2.2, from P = 1.1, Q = -1.10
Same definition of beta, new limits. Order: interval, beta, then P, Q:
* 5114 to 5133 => 0.9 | 0.7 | -0.20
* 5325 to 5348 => 0.8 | 1.1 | 0.30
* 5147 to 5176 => 1.1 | 0.8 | -0.30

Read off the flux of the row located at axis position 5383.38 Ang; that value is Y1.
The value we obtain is 19.3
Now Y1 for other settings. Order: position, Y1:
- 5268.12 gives 20.2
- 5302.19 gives 21.4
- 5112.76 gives 20.5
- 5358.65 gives 23.2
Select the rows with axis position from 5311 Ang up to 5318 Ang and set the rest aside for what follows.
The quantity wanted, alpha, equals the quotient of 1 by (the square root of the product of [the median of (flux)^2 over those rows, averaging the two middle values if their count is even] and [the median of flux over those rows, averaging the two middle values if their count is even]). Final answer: 0.0094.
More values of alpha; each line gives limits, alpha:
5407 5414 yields 0.0116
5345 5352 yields 0.0102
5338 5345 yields 0.0116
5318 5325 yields 0.0095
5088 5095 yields 0.0099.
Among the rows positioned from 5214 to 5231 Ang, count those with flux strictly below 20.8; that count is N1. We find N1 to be 7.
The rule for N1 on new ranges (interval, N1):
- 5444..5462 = 5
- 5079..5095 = 0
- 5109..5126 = 4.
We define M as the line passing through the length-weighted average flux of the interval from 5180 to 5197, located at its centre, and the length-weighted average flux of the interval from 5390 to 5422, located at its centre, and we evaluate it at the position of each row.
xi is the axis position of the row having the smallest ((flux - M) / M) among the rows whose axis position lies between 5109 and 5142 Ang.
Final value 5117.47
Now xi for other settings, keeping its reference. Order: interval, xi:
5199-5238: 5207.81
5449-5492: 5475.90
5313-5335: 5329.12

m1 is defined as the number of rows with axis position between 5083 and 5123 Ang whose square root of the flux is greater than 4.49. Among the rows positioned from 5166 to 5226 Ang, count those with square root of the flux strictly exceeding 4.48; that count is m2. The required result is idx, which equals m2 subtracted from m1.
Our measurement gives 3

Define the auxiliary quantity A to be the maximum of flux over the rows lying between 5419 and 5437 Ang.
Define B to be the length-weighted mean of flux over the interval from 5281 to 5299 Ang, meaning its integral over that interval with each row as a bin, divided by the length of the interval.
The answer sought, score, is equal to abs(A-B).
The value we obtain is 2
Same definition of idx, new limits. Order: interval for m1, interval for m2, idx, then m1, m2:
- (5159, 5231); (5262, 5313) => -4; 11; 15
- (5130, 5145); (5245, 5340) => -25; 4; 29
